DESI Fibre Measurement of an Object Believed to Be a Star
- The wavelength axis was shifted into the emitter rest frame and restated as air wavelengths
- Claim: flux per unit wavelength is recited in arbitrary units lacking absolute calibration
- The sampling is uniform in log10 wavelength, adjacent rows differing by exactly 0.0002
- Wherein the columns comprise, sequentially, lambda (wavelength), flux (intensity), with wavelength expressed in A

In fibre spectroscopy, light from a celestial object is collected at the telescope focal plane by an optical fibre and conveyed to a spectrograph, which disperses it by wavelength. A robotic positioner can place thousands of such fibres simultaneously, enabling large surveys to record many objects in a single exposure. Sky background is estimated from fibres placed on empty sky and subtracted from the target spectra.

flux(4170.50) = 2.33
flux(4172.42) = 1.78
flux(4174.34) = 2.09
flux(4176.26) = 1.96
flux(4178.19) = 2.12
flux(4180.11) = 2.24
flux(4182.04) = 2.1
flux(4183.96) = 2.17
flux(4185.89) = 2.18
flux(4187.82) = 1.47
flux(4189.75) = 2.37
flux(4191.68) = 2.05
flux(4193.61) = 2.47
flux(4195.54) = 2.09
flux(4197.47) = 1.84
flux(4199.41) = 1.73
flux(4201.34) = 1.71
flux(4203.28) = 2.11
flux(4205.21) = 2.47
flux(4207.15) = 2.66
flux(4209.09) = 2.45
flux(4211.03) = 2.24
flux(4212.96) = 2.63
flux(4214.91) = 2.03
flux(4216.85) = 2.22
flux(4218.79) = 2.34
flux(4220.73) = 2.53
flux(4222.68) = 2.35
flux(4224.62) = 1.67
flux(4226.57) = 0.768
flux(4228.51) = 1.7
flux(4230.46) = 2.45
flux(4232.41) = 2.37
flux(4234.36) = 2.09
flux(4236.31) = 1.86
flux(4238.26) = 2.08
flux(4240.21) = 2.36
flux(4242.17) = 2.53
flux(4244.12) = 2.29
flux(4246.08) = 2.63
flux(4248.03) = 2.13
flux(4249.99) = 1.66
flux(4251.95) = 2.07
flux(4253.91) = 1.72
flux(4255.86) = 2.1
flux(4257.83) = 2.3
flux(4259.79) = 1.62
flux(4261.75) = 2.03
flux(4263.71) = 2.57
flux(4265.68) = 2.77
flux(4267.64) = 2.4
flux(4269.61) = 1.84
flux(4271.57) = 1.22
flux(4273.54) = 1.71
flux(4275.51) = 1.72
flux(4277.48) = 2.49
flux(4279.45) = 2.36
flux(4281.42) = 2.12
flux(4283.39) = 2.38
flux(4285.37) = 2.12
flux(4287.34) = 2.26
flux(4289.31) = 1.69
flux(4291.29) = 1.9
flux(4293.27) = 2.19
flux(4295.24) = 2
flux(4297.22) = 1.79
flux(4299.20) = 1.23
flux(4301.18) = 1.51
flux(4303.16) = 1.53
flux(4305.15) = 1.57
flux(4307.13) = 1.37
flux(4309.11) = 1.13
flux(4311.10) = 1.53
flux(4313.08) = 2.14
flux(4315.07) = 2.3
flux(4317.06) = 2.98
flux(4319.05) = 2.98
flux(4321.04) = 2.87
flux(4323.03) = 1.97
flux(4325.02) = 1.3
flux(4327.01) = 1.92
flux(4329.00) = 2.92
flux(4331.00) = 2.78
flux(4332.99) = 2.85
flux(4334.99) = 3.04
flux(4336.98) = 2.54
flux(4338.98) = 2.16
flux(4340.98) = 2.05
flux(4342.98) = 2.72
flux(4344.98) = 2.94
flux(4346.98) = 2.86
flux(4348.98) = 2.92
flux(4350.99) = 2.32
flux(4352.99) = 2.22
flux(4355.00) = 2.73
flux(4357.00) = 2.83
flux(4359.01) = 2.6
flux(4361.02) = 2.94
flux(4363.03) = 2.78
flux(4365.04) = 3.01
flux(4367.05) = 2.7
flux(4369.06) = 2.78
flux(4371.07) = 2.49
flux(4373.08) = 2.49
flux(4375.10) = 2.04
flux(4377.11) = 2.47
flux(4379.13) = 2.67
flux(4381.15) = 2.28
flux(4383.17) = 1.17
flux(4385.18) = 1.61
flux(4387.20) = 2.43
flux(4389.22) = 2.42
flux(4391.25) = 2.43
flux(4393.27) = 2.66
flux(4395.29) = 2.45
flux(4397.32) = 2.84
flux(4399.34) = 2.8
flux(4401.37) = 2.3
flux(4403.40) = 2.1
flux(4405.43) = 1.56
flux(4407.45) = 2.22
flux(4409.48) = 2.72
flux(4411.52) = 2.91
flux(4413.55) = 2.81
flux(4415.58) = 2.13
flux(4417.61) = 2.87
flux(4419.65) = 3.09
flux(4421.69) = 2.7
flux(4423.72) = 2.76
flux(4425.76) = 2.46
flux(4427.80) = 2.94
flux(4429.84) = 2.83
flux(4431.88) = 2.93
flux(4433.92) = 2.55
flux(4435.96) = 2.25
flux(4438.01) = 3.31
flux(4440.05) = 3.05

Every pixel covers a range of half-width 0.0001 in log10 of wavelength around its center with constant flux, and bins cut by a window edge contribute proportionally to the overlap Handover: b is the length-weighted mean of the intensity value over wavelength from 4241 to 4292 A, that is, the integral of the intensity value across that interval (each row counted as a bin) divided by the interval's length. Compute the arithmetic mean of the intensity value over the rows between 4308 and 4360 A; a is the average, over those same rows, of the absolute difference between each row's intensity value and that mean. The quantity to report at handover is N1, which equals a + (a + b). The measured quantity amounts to 3.01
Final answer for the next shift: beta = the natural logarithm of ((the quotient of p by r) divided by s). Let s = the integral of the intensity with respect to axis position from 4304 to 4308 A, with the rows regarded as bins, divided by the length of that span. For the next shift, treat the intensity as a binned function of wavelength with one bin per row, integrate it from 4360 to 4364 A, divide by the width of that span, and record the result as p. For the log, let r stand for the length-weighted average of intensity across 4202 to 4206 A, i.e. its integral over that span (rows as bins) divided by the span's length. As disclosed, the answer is -0.1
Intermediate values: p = 2.9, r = 2.2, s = 1.5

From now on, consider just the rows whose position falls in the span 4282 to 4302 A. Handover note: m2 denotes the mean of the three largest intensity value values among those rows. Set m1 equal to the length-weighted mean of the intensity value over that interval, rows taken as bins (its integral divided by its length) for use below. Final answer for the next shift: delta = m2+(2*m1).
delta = 6.1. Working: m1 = 1.91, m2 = 2.28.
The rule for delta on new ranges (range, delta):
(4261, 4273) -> 6.8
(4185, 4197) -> 6.5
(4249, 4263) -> 6.0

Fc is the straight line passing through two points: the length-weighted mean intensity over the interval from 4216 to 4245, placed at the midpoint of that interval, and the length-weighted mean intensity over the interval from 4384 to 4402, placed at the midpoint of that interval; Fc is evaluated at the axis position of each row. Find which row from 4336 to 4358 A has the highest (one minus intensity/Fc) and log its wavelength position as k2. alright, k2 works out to 4340.98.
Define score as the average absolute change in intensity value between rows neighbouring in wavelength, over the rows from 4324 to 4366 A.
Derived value 0.32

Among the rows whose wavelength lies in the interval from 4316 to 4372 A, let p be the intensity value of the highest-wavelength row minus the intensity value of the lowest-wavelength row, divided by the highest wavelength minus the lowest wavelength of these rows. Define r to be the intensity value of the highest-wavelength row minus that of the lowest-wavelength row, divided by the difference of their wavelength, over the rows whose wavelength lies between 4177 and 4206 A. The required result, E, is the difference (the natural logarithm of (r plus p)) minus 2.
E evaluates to -8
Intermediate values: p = -0.009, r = 0.013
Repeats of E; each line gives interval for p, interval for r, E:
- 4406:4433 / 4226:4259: -5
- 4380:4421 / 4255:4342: -6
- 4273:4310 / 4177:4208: -8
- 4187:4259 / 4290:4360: -6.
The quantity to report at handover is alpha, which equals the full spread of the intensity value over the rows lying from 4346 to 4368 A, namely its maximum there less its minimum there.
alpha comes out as 0.79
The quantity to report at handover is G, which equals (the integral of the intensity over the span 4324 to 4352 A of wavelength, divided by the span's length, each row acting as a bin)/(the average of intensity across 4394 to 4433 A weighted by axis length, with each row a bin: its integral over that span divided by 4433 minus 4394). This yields 0.97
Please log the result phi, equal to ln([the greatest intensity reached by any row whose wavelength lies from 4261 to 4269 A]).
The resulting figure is 1.02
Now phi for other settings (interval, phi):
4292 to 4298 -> 0.78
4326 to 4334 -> 1.07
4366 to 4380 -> 1.02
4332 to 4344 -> 1.11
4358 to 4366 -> 1.10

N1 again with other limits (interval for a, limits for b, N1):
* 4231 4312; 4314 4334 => 3.17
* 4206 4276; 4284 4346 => 2.81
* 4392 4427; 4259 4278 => 2.65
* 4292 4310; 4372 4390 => 2.71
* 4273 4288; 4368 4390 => 2.71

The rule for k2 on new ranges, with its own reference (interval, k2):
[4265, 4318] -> 4309.11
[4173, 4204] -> 4187.82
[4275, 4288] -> 4275.51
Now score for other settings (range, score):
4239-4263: 0.38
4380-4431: 0.37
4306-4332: 0.46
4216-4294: 0.38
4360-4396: 0.32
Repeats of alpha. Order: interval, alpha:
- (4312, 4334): 1.68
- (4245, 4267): 1.15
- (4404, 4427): 1.53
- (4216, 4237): 1.76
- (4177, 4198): 1.00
